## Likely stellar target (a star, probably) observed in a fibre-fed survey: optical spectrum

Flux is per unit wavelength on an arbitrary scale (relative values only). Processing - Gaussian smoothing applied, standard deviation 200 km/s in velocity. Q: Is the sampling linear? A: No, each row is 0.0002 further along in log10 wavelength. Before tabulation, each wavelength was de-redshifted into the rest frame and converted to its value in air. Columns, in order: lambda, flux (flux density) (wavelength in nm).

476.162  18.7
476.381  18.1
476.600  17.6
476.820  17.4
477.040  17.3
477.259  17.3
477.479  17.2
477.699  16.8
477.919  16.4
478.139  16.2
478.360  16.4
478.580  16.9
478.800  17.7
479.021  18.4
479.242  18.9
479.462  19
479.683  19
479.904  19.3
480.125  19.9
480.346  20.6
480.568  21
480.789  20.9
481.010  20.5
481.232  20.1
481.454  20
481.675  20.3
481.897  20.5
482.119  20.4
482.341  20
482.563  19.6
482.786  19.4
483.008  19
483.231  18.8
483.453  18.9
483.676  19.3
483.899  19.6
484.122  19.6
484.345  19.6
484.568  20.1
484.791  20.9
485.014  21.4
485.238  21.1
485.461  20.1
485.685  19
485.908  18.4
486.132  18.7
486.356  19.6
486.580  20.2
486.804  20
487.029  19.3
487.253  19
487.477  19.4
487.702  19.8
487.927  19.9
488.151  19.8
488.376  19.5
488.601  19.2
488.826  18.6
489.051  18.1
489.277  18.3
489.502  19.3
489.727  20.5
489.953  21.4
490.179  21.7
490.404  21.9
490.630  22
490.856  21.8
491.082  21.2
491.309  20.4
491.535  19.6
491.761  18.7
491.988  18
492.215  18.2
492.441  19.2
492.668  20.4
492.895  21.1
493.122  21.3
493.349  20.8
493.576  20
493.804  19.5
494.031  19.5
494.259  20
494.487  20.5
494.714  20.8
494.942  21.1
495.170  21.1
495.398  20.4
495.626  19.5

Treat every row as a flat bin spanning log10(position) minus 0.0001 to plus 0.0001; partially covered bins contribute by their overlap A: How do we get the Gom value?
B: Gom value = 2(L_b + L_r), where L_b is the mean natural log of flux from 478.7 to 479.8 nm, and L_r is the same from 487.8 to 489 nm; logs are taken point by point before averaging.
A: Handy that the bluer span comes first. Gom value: 11.8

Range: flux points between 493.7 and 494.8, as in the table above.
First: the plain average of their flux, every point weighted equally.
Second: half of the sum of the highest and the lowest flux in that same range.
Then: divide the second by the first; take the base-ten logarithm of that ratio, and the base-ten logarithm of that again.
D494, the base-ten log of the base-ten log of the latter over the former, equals -2.7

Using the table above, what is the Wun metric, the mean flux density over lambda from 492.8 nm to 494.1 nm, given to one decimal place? 20.4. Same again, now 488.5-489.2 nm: 18.6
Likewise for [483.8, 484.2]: 19.6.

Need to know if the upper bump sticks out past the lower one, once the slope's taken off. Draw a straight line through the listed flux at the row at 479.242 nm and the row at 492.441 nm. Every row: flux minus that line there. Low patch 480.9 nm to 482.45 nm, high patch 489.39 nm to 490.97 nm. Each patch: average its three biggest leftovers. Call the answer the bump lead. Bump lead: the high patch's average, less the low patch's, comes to 1.23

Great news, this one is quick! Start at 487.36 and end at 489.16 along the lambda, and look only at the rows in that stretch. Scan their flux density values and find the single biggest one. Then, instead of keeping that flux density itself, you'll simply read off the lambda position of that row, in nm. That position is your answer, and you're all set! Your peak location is 487.927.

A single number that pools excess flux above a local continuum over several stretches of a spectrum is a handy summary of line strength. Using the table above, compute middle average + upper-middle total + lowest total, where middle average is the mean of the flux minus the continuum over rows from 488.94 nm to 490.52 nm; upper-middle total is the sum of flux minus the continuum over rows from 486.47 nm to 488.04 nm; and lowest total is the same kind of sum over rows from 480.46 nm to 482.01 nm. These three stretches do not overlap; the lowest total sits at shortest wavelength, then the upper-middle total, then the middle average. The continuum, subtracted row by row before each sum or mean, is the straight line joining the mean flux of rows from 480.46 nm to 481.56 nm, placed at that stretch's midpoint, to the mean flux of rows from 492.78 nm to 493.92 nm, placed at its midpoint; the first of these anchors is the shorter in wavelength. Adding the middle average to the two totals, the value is -7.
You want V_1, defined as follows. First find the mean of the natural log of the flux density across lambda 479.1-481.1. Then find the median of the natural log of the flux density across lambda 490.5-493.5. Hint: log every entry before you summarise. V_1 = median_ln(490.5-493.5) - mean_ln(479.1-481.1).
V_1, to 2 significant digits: 0.026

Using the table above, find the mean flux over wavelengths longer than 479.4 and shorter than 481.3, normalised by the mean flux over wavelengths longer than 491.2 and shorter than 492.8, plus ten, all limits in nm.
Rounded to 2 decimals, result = 11.04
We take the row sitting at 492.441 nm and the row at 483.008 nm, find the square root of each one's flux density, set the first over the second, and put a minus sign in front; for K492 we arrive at -1.01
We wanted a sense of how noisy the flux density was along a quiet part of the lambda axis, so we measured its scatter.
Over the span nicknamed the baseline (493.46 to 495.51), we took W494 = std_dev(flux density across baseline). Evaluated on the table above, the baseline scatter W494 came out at 0.6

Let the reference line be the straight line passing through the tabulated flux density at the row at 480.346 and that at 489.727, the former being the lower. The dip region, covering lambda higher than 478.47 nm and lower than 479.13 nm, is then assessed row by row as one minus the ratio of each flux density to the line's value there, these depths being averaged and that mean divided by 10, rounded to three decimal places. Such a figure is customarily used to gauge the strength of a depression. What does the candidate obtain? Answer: 0.014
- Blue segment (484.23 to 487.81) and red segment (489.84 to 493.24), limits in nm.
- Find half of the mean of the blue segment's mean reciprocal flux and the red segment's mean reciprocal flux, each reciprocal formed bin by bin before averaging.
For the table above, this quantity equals 0.0249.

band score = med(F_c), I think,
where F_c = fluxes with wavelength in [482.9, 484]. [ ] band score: 19.0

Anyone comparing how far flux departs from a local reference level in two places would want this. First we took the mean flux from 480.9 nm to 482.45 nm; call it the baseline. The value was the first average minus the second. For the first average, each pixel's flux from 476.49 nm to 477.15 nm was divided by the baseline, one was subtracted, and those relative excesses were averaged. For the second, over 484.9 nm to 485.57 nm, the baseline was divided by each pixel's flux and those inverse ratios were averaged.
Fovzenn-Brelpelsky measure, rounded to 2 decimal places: -1.11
